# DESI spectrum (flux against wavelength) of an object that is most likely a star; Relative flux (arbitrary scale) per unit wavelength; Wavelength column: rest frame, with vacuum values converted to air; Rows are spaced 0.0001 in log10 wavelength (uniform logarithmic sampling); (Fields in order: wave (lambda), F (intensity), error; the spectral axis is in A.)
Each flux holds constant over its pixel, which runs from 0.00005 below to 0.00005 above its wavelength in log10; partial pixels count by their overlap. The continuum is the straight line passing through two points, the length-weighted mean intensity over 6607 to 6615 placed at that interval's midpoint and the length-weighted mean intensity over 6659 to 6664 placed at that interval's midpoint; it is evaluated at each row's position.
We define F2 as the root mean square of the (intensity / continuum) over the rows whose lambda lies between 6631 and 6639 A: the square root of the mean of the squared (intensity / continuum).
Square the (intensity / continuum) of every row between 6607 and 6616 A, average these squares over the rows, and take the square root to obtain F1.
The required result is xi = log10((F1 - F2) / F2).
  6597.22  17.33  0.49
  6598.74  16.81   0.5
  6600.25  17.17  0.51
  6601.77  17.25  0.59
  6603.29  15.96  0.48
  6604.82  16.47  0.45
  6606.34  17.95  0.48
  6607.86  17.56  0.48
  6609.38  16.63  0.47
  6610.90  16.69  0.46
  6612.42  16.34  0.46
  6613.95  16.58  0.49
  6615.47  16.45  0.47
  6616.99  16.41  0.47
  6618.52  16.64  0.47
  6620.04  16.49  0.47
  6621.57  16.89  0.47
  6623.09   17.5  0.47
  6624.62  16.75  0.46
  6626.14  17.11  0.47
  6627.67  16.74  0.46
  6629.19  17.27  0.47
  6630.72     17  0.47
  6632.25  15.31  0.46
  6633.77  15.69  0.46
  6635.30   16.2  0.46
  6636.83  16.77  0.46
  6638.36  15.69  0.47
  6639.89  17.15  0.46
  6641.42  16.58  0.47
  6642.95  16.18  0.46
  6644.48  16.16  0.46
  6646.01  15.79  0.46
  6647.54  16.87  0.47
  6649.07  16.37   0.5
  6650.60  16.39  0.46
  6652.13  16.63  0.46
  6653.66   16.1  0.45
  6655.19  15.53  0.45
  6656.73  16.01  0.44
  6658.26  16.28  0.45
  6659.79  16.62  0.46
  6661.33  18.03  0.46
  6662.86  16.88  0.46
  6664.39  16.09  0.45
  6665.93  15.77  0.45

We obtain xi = -1.23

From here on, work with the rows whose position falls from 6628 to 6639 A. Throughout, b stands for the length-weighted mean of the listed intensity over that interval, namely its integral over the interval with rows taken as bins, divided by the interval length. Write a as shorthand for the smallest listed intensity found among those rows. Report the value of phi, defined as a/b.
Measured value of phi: 0.939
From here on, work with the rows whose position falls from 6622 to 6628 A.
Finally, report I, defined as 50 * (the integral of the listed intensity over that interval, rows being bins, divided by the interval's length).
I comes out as 852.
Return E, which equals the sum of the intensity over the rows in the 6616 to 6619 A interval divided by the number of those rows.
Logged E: 16.5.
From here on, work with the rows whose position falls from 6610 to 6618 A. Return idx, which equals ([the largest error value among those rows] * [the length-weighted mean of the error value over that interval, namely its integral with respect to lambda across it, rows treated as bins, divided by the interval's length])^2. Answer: 0.0530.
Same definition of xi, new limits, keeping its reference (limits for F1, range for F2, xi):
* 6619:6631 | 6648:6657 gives -1.22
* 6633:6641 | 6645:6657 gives -1.94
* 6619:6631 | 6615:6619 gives -1.60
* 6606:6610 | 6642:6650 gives -1.07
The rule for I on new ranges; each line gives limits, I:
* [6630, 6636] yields 802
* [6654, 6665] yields 824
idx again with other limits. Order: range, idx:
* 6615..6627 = 0.0485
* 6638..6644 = 0.0476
